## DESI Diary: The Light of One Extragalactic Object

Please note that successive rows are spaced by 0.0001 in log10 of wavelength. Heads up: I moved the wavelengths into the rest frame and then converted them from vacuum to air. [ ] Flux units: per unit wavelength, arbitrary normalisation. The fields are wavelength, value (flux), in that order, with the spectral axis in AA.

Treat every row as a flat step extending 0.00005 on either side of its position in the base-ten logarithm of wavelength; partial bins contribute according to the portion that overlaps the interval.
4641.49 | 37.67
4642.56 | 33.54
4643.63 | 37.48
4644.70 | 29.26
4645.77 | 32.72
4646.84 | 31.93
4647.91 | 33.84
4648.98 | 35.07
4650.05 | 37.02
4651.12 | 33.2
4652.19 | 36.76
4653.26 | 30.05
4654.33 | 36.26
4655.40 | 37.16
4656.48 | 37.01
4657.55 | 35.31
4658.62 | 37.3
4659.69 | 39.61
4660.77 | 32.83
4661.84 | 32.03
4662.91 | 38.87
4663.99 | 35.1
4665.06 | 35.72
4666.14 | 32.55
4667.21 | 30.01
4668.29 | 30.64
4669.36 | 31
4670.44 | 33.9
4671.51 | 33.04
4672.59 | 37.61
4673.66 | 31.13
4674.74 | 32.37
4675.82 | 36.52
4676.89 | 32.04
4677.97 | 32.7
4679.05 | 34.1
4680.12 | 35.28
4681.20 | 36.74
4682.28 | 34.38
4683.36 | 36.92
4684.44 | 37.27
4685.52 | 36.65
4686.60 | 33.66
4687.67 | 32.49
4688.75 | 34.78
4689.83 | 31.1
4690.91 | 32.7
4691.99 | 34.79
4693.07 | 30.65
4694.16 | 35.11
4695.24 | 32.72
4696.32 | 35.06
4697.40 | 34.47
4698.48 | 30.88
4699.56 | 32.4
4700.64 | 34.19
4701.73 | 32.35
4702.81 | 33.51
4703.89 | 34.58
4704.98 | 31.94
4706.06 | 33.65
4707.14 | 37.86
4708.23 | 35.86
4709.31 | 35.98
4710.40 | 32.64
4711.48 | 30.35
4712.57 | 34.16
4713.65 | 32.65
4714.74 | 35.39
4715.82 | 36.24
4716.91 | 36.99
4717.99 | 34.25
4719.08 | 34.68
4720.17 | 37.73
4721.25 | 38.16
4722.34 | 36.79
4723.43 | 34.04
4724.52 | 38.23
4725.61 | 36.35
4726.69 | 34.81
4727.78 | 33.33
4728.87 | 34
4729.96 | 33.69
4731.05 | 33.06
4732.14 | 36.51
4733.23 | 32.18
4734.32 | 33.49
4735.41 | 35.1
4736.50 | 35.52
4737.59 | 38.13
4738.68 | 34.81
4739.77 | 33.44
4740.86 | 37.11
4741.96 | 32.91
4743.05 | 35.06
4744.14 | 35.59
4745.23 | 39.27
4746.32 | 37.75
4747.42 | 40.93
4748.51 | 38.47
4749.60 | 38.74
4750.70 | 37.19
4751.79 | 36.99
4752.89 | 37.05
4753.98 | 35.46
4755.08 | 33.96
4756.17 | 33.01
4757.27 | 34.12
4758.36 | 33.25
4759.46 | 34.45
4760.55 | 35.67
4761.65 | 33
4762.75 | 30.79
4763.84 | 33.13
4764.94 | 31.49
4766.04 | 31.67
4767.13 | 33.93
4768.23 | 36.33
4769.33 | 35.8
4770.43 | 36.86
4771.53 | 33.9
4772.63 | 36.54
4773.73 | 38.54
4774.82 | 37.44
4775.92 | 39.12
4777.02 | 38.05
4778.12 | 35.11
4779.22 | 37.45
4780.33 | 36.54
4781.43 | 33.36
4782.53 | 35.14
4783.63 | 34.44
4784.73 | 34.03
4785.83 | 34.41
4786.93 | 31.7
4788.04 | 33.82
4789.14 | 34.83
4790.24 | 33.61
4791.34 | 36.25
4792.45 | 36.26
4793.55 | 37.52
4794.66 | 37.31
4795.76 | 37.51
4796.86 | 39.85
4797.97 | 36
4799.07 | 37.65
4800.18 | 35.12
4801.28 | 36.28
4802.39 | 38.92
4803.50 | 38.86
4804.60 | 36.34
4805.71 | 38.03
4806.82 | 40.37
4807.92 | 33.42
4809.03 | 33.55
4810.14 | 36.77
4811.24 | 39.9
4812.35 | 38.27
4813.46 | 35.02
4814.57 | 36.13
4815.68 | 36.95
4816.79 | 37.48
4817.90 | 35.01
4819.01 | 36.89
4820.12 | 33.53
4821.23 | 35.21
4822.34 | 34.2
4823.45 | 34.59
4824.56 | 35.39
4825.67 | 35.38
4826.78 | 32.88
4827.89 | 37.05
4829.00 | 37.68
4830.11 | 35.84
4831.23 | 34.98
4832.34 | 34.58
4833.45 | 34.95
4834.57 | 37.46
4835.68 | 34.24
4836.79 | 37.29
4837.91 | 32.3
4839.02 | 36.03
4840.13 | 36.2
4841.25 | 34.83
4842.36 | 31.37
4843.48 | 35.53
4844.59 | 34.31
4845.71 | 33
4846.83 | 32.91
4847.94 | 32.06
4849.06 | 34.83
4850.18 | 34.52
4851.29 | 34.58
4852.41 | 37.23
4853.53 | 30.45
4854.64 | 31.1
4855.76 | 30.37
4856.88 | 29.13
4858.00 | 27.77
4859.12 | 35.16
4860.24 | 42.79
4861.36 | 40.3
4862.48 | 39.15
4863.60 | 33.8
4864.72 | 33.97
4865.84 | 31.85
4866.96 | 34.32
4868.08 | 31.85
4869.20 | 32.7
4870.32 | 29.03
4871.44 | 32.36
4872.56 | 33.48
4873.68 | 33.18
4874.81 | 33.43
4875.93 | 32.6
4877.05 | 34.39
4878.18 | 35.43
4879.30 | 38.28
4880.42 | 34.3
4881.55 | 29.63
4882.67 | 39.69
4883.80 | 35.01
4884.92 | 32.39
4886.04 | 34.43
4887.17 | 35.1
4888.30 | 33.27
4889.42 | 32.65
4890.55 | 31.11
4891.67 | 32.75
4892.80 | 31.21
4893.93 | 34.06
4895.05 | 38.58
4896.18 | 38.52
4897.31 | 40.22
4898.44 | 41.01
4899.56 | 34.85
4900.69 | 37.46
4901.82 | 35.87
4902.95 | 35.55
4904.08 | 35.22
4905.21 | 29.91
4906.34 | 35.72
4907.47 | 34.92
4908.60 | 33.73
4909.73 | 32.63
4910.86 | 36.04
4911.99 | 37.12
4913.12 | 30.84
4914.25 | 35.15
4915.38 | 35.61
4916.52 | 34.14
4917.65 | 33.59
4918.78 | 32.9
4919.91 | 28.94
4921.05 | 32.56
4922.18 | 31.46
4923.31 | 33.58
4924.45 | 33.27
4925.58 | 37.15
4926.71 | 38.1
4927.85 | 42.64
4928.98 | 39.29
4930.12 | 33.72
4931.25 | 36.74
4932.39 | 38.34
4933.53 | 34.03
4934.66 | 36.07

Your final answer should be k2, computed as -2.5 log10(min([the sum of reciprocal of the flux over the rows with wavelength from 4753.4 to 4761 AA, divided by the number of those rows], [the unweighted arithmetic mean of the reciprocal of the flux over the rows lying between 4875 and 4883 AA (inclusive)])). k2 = 3.85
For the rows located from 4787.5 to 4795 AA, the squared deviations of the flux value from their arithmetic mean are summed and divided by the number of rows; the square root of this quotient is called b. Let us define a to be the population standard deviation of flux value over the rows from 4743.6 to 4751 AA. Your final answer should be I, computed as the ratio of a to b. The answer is 1.06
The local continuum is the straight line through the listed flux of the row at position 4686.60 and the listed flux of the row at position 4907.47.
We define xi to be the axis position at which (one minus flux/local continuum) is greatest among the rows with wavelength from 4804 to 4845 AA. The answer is 4842.36 AA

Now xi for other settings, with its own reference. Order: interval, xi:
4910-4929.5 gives 4919.91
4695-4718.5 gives 4711.48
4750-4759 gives 4756.17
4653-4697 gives 4667.21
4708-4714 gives 4711.48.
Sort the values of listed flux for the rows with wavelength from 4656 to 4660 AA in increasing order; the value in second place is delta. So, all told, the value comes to 37.01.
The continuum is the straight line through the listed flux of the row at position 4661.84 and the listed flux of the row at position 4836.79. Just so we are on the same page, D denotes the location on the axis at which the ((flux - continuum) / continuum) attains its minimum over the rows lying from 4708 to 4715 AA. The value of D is 4711.48 AA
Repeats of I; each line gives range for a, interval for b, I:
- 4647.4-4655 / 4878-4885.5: 0.73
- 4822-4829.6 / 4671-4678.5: 0.68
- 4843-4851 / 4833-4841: 0.68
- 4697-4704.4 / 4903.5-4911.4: 0.63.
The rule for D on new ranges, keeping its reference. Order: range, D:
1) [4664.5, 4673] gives 4667.21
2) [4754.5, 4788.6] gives 4762.75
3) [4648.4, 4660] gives 4653.26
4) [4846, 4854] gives 4853.53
